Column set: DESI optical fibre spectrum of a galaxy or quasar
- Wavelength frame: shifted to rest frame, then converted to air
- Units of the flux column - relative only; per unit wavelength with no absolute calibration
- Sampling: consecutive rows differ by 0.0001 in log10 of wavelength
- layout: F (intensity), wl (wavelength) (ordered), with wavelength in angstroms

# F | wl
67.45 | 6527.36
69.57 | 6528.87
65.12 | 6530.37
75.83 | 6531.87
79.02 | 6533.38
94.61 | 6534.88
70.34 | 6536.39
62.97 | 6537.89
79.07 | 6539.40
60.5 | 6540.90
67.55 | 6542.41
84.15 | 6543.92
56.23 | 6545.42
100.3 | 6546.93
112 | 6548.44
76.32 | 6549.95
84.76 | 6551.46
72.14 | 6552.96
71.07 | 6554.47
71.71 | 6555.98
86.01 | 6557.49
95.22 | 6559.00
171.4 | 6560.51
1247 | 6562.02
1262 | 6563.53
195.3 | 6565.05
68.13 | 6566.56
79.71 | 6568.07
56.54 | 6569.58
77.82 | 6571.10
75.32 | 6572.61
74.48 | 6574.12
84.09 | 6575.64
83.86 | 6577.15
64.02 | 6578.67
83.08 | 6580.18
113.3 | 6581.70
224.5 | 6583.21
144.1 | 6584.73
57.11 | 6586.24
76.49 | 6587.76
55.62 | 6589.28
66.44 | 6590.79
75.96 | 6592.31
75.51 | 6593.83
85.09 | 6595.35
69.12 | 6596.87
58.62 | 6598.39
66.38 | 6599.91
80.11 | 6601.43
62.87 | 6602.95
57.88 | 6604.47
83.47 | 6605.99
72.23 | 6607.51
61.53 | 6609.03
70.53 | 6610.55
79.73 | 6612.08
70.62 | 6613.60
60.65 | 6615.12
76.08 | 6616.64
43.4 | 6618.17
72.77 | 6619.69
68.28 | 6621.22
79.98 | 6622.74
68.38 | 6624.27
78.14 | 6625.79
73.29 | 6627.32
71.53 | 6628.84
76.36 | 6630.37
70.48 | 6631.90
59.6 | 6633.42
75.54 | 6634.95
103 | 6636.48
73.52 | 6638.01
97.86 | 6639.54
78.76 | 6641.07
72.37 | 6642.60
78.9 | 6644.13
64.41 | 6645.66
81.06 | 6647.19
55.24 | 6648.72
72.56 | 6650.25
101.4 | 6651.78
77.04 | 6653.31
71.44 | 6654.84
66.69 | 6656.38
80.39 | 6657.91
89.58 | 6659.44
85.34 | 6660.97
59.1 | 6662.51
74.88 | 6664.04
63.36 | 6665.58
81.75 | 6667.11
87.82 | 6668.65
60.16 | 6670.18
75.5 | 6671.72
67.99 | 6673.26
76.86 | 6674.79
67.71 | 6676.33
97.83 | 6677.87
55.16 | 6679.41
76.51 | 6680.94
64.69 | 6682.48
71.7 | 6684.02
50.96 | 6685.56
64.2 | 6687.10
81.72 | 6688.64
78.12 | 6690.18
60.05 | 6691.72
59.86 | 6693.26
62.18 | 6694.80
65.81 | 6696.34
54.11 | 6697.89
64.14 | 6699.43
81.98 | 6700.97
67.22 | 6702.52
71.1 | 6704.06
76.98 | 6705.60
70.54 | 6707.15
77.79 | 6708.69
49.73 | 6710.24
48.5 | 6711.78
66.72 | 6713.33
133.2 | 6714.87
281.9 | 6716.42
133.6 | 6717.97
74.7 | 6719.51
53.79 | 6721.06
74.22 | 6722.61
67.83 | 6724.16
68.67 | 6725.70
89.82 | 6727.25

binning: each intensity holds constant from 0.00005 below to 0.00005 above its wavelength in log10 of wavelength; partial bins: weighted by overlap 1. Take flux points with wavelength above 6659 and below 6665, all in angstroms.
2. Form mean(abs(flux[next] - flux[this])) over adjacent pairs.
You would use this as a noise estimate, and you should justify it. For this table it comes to 15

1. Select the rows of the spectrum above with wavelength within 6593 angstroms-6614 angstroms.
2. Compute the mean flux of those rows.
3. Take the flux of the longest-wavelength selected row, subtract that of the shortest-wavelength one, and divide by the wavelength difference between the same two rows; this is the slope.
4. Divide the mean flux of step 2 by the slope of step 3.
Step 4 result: -287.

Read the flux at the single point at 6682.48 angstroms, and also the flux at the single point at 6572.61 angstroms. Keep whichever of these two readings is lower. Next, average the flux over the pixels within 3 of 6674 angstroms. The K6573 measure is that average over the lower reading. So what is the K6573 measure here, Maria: 1.11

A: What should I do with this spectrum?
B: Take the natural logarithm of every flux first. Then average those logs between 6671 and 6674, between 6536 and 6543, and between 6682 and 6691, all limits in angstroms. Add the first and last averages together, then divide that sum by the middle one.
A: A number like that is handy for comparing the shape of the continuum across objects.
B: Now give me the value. 2.01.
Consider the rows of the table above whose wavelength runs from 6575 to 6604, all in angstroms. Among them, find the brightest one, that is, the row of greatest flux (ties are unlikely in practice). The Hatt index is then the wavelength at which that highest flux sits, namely 6583.21 angstroms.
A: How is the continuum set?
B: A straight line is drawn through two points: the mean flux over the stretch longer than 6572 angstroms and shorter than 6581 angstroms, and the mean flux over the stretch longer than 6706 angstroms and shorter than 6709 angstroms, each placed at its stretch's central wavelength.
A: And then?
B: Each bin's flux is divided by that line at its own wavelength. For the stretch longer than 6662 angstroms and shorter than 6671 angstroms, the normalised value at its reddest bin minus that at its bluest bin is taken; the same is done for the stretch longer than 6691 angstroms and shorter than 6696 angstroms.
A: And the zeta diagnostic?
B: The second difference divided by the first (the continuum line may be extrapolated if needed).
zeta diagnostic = 1.8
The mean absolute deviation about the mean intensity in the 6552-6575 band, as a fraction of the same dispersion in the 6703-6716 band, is 16.5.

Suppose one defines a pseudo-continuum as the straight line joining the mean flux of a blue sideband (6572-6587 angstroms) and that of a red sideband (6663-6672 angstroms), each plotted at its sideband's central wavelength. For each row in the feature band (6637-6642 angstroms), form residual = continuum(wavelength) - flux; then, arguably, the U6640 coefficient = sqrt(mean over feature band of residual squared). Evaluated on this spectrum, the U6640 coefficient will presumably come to 11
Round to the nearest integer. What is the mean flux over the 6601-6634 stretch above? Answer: 70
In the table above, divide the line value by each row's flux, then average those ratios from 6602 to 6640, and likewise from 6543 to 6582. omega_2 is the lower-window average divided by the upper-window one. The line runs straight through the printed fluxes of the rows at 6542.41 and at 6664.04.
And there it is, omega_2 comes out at 0.76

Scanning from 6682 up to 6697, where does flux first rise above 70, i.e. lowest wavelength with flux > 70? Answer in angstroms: 6684.02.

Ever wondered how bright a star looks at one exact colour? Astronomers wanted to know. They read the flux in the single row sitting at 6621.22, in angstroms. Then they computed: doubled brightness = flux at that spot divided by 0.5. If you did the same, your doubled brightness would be 137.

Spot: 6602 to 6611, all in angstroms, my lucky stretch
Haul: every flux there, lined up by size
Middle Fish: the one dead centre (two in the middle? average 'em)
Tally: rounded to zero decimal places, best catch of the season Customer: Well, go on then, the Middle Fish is 67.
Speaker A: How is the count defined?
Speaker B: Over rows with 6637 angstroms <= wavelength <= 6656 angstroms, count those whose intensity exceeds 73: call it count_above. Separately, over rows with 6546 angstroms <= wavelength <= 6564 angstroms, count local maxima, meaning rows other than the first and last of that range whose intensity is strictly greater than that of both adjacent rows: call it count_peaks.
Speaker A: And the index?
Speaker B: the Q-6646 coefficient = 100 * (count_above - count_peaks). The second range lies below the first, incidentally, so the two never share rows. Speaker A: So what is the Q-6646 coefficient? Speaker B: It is 500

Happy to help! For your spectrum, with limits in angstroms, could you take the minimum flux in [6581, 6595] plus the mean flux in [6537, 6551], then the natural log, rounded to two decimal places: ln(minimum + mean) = 4.89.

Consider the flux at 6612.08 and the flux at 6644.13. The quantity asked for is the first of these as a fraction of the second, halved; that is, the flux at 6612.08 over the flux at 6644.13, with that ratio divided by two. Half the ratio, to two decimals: 0.51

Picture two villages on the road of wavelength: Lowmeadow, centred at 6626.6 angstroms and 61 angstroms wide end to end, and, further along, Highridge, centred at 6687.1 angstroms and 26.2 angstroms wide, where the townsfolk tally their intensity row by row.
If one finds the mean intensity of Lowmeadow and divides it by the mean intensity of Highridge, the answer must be 1.071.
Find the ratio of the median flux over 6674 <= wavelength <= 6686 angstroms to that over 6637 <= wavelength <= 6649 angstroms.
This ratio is 0.92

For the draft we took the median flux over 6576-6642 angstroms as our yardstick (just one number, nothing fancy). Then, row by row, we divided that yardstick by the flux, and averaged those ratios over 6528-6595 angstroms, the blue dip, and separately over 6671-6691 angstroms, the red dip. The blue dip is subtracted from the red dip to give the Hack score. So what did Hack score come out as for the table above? 0.160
